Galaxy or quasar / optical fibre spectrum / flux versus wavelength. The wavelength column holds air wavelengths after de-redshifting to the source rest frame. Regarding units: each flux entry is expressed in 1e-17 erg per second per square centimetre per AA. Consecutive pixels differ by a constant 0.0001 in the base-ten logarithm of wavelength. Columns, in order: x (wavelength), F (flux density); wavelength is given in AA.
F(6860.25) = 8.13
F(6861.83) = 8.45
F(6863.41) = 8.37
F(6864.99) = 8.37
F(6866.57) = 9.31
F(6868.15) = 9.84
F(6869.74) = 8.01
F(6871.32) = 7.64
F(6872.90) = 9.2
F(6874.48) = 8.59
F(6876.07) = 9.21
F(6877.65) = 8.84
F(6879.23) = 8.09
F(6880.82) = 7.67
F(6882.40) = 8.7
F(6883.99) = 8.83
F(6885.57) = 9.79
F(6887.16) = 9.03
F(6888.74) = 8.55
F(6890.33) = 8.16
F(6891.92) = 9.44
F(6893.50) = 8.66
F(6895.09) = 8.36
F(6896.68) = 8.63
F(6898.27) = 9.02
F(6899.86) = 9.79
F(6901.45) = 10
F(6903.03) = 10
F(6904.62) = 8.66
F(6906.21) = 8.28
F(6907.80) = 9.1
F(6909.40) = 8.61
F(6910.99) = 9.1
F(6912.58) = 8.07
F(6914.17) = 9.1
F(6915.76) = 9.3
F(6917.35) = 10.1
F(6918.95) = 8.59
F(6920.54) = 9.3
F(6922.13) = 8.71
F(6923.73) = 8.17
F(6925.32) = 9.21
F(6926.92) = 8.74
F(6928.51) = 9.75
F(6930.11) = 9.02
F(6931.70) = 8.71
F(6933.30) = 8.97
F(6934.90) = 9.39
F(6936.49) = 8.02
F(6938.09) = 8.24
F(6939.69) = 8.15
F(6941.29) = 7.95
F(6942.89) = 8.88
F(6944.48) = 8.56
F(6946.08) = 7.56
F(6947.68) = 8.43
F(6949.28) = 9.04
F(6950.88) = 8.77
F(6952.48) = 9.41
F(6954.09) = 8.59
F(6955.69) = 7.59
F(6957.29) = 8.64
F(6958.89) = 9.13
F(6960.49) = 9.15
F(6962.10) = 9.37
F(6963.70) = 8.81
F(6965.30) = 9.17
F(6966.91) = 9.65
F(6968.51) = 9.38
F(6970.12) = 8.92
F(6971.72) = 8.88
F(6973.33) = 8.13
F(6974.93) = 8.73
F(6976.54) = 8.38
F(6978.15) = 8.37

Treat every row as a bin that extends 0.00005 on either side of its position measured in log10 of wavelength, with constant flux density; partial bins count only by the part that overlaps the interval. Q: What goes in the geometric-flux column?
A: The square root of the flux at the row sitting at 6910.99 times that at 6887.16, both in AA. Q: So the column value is 9.1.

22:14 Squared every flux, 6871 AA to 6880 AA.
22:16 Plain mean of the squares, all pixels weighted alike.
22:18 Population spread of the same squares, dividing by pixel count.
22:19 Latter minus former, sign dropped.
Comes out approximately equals 65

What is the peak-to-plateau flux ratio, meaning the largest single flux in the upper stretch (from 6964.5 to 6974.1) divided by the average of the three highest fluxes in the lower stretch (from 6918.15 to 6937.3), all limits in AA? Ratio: 1.02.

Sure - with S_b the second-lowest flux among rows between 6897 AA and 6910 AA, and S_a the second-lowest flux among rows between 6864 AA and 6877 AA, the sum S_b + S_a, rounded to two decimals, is 16.62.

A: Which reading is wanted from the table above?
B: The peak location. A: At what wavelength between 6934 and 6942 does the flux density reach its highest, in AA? 6934.90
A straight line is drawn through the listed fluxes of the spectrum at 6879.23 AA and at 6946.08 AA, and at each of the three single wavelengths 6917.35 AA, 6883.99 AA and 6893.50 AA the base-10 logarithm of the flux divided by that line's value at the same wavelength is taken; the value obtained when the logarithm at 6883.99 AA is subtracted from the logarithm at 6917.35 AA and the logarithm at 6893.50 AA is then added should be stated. 0.109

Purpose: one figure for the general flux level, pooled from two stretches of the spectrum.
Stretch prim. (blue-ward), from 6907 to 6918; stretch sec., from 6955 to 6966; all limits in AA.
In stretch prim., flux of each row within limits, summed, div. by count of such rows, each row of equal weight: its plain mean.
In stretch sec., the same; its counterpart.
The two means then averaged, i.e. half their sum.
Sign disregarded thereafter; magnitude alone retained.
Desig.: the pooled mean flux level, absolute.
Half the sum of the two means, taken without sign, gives 8.95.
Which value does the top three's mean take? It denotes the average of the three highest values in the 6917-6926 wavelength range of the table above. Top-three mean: 9.54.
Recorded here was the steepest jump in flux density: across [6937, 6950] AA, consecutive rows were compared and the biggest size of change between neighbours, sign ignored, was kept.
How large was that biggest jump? 1.00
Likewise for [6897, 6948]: 1.51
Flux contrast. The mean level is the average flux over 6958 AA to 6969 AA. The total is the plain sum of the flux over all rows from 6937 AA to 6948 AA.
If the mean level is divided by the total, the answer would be 0.160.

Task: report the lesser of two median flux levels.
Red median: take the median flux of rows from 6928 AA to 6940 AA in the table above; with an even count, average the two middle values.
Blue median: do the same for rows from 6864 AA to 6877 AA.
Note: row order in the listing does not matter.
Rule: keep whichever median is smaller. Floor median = 8.84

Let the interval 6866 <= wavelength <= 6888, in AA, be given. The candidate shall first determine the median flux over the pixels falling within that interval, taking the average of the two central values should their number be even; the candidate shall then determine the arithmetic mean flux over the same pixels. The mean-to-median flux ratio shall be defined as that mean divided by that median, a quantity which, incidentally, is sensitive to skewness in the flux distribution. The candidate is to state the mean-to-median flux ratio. 0.99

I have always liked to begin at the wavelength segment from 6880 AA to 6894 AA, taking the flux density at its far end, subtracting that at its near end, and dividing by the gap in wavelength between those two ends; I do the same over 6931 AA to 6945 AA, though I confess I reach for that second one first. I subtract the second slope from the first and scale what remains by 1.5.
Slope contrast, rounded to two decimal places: 0.13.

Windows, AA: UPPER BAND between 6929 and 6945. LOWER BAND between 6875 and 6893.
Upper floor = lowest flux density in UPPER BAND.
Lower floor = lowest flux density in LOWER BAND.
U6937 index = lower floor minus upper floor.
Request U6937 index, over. -0.3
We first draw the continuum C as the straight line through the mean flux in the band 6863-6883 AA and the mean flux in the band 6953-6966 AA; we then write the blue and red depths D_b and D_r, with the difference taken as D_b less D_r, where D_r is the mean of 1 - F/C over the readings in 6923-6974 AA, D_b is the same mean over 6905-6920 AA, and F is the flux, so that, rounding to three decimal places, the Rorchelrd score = -0.027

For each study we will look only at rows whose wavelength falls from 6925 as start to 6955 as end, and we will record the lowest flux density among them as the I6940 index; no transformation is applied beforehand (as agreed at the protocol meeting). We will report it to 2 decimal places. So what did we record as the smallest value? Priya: 7.56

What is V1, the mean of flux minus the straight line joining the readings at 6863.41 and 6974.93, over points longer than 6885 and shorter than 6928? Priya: 0.5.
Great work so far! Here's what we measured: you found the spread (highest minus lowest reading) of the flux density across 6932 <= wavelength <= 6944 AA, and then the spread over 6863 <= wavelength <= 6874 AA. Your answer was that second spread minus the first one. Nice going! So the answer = 0.8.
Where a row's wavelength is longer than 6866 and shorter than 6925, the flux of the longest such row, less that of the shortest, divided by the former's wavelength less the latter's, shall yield -0.02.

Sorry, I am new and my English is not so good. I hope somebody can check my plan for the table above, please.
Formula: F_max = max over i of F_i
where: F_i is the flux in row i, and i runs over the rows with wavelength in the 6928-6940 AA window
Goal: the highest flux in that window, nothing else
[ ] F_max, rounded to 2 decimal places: 9.75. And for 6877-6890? 9.79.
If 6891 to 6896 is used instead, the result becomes 9.44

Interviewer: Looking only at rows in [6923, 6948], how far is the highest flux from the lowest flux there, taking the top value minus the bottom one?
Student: 2.19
